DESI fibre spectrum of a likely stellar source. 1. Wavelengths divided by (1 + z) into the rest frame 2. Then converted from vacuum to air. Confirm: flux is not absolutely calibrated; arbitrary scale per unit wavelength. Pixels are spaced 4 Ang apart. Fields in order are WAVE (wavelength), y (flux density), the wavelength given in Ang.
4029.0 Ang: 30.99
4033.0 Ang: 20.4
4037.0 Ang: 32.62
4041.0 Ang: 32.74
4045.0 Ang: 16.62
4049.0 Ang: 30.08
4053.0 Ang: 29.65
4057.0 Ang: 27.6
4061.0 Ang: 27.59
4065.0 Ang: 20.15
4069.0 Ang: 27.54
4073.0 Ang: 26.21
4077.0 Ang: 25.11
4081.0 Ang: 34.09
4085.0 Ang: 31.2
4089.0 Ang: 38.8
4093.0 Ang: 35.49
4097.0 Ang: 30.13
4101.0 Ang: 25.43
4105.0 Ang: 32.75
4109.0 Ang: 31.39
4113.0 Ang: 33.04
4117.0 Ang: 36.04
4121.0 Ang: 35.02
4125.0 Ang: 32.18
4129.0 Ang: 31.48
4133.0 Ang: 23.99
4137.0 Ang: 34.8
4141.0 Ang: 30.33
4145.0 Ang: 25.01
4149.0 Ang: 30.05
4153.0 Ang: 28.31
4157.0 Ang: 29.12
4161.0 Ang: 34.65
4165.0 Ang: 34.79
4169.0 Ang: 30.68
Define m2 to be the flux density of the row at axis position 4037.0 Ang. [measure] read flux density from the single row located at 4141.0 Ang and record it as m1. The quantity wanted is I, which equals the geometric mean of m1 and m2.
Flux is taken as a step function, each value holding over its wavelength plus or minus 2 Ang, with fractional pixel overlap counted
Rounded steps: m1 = 30.33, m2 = 32.62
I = 31.5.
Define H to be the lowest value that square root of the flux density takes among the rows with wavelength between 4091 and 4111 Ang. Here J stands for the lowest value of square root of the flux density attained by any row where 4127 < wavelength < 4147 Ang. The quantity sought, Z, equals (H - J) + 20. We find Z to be 20.1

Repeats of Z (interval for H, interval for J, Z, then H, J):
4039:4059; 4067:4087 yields 19.1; 4.1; 5.0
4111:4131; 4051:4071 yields 21.1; 5.6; 4.5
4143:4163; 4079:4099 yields 19.5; 5.0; 5.5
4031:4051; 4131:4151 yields 19.2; 4.1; 4.9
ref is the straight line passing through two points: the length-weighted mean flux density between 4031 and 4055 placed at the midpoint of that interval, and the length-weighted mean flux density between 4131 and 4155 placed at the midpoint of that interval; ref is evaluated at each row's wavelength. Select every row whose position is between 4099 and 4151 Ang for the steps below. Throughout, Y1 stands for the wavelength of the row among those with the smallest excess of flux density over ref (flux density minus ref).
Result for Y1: 4133.0 Ang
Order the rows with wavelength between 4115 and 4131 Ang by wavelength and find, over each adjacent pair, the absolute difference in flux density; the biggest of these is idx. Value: 3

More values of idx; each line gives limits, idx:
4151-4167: 6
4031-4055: 16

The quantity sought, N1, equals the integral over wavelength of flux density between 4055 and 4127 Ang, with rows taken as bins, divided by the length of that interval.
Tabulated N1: 31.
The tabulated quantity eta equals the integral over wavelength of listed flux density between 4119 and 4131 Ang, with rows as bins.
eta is 395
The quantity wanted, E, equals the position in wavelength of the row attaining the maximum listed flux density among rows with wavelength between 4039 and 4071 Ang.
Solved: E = 4041.0 Ang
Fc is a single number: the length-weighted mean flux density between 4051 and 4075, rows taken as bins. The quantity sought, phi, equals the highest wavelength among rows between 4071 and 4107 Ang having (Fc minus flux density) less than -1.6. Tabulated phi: 4105.0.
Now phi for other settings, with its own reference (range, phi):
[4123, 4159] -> 4157.0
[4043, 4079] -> 4053.0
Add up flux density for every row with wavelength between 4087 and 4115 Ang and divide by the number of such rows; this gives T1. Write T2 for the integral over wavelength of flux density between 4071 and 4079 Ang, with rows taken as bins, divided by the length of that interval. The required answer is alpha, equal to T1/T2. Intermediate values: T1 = 32.4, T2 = 26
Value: 1.26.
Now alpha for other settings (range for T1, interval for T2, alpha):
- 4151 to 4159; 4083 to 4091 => 0.82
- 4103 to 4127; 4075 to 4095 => 1.01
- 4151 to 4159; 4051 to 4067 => 1.09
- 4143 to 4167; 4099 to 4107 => 1.04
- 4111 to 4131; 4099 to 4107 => 1.15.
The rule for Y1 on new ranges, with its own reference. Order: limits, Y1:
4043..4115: 4045.0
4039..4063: 4045.0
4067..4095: 4077.0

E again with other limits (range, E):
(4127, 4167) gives 4137.0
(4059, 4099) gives 4089.0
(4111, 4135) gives 4117.0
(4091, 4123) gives 4117.0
